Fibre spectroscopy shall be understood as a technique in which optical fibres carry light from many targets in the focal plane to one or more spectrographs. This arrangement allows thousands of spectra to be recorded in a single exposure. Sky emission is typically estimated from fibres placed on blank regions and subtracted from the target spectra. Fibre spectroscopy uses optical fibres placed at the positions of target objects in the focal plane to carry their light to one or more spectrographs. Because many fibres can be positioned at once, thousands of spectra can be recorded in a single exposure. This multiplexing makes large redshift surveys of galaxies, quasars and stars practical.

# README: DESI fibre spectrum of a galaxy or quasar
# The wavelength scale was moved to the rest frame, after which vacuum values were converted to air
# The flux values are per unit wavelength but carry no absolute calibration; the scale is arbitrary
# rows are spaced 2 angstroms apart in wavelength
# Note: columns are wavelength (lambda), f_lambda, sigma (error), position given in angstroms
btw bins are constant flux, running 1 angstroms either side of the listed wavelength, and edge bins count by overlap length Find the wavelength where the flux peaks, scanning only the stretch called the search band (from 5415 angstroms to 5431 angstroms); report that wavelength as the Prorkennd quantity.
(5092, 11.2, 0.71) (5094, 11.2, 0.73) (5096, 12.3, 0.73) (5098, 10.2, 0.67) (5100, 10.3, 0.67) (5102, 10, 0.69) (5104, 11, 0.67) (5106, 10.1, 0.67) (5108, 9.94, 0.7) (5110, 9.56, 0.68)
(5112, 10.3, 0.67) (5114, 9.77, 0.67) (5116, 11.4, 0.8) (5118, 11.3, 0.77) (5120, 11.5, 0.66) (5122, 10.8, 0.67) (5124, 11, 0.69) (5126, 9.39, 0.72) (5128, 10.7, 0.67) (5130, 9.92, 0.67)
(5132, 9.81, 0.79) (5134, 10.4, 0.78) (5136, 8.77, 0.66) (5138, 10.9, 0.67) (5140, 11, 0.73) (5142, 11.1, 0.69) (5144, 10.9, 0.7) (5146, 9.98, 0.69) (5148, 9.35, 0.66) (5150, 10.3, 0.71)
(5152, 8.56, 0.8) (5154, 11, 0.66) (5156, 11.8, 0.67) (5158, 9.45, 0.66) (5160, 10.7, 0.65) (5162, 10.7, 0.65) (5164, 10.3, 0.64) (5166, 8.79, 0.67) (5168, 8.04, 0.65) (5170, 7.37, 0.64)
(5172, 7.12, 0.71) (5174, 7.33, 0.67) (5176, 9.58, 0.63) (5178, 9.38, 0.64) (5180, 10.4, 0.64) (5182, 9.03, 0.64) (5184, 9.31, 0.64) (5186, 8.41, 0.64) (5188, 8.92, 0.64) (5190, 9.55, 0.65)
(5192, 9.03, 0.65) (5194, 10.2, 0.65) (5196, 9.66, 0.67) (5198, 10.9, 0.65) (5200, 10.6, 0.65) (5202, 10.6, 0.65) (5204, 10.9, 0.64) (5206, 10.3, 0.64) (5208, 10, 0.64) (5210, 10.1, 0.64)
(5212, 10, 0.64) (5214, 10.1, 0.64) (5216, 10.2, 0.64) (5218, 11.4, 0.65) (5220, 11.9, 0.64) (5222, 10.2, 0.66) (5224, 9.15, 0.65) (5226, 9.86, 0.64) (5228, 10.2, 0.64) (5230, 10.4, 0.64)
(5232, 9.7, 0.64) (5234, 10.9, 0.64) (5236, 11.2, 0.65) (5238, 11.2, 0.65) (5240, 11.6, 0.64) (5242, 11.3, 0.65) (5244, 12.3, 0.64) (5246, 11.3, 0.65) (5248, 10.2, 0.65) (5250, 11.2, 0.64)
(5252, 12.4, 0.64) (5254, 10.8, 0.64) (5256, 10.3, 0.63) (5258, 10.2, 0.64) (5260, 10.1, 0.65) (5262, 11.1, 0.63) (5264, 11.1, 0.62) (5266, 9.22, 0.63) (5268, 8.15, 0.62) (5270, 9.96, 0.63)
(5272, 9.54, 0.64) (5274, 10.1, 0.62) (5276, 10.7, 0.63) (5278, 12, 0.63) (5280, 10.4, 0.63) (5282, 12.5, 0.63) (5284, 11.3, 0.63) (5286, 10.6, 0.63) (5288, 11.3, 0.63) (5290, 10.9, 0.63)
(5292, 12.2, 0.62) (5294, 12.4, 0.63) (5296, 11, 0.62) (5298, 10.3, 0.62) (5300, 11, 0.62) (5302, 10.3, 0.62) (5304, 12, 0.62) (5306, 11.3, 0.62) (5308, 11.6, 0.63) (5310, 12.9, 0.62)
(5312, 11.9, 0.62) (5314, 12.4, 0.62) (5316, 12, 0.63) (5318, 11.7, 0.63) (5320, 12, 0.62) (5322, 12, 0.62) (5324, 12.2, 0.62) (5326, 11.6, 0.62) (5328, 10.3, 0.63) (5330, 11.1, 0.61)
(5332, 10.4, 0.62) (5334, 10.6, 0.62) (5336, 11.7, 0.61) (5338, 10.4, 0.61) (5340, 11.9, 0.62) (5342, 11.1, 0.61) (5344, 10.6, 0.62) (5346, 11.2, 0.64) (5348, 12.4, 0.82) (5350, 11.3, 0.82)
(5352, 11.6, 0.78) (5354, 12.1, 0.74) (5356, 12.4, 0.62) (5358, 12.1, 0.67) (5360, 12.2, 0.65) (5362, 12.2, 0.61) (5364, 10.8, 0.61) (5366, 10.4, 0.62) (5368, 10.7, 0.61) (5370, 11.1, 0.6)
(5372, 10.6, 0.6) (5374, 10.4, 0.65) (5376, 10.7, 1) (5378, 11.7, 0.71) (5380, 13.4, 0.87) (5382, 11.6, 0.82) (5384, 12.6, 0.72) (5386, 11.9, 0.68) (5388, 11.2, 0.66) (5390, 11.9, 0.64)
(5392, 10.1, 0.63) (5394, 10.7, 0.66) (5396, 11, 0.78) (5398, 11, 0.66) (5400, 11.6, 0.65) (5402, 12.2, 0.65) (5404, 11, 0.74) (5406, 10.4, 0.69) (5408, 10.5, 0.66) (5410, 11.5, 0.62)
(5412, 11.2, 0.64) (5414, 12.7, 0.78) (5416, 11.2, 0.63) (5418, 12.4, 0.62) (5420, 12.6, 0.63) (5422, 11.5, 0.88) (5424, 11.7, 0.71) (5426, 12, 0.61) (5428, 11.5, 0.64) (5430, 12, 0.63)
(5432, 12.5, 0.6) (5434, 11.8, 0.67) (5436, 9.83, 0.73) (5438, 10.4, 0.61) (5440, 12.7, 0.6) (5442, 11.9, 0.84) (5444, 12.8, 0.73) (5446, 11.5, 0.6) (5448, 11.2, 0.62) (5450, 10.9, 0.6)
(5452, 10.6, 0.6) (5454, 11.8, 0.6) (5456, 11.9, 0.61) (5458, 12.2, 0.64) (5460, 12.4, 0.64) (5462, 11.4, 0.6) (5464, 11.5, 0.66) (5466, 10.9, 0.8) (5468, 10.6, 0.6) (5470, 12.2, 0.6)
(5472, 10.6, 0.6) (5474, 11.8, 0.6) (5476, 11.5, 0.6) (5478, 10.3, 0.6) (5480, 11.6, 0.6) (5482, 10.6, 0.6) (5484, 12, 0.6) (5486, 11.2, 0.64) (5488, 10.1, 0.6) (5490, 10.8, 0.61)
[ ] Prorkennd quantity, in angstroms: 5420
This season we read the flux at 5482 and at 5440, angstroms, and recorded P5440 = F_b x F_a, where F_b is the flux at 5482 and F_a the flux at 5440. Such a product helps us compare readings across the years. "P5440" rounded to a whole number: 135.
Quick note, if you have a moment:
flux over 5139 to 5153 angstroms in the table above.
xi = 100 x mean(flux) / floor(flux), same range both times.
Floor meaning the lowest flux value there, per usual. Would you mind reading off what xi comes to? 119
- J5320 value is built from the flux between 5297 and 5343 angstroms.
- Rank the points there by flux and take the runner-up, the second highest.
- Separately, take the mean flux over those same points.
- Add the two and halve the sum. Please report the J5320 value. 11.9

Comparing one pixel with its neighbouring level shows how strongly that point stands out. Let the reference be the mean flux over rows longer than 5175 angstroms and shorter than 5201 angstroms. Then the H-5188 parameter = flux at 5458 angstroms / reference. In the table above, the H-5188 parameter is 1.27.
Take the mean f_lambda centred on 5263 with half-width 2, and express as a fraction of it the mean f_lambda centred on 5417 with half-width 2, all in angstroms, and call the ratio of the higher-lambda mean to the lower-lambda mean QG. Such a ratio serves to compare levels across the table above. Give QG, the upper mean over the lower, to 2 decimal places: 1.06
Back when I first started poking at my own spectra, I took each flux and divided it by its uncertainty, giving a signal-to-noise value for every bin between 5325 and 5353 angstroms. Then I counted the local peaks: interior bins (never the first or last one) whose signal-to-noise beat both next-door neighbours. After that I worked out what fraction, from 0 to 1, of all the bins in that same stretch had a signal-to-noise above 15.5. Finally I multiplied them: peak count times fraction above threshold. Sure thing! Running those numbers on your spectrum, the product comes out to 3.1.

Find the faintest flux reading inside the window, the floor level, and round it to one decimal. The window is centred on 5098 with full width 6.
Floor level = 10.2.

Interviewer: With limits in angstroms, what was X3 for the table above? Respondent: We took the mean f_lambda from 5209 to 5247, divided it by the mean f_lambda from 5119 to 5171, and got 1.06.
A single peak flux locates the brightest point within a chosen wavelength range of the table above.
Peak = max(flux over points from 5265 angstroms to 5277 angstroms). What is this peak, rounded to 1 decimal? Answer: 10.7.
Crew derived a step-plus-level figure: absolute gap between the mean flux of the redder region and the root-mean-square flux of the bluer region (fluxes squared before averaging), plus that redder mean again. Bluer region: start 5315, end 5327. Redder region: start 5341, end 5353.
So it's 11.9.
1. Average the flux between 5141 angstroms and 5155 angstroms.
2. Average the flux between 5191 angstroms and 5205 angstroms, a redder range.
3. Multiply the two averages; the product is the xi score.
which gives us 104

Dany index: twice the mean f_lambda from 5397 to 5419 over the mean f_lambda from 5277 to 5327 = 1.97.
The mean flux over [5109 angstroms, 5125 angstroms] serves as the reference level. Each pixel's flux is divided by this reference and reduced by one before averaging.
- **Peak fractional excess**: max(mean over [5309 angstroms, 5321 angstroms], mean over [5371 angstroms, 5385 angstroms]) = 0.135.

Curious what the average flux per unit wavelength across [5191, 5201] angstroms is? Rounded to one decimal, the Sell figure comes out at 10.1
